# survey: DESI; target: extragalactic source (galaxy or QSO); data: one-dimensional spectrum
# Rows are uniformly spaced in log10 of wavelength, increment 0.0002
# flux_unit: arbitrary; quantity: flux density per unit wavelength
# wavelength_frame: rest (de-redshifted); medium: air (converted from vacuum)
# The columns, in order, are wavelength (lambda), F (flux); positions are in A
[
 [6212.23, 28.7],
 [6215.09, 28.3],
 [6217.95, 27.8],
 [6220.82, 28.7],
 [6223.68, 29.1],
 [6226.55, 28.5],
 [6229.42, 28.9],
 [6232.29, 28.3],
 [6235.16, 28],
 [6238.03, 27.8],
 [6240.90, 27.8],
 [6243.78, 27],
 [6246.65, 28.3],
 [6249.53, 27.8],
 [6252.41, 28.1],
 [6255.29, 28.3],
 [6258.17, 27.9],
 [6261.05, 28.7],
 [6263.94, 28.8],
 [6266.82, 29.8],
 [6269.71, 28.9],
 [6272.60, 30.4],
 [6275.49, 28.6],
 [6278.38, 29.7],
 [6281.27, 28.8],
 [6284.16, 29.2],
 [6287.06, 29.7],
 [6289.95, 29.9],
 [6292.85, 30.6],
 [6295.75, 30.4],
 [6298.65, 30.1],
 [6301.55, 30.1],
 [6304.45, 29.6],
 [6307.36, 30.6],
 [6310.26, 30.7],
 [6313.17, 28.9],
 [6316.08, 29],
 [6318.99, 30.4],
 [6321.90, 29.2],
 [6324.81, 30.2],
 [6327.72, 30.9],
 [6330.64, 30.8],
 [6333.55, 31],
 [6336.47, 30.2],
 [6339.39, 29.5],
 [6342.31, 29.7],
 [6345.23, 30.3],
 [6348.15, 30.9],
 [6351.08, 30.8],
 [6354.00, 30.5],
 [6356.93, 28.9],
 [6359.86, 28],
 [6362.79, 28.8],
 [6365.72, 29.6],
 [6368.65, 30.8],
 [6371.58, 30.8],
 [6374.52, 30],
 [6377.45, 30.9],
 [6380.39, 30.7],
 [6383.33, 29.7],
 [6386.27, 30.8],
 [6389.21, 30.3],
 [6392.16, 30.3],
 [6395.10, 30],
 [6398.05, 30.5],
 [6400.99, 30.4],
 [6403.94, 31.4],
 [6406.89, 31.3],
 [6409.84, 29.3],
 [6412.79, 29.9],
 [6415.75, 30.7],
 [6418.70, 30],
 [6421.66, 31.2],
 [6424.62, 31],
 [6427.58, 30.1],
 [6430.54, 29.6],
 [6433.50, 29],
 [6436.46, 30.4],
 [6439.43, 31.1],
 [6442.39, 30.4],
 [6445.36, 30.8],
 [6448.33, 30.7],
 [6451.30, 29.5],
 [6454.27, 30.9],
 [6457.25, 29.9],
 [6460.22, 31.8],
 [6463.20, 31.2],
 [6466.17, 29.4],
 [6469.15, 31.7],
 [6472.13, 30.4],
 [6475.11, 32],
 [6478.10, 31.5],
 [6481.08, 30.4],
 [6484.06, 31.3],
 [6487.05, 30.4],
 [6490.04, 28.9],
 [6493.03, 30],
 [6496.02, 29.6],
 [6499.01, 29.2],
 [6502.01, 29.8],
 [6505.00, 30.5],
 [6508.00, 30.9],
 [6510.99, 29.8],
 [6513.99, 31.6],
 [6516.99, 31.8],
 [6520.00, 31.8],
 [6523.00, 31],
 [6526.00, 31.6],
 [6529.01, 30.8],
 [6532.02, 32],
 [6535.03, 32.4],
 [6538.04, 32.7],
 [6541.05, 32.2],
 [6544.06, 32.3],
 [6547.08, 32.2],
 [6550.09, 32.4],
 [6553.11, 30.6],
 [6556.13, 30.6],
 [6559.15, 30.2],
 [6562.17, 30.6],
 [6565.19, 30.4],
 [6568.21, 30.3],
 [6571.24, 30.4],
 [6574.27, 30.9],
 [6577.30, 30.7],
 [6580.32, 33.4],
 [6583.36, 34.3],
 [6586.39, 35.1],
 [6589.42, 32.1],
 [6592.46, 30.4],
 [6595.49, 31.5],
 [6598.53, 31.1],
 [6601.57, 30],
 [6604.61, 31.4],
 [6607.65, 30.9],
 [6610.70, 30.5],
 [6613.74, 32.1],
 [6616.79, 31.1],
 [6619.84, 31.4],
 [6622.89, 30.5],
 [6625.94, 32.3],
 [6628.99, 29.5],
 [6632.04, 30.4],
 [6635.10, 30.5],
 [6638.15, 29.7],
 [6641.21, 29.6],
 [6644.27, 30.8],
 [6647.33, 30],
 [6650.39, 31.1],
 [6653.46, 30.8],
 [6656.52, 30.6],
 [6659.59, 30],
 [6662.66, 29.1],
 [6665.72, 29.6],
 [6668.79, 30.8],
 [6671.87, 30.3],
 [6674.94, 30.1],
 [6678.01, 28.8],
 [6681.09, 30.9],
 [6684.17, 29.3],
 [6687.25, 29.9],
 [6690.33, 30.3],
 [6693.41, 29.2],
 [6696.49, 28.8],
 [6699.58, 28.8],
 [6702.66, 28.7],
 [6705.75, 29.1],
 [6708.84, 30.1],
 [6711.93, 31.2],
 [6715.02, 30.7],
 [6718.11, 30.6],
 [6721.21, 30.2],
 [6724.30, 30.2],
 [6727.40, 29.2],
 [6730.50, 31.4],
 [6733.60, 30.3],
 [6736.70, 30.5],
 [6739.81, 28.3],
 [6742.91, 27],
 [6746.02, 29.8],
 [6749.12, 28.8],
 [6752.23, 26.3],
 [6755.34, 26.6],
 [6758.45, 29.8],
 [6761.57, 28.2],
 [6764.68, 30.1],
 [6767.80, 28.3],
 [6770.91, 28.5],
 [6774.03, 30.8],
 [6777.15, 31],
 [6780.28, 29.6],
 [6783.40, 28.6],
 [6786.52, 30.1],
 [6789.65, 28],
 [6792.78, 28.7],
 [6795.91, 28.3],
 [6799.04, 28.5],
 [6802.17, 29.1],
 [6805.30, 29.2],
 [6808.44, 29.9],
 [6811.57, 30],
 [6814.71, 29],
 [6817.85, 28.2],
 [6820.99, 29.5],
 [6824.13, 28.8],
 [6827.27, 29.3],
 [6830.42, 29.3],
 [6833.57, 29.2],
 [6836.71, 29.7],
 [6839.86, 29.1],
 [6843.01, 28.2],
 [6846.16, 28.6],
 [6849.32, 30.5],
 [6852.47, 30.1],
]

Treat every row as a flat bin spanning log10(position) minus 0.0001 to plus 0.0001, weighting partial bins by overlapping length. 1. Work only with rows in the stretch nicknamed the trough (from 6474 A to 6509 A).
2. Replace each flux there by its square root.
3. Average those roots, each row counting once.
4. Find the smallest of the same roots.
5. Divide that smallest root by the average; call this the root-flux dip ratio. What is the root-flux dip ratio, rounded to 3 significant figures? 0.976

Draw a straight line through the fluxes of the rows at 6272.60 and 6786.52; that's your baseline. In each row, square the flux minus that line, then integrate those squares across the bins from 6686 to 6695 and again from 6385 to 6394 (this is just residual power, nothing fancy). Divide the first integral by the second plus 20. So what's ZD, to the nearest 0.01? 0.15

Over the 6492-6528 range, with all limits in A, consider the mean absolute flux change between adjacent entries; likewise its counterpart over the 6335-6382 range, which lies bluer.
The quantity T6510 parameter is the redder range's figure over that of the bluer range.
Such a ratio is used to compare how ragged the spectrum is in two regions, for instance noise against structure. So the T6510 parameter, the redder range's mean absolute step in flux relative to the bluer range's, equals 1.0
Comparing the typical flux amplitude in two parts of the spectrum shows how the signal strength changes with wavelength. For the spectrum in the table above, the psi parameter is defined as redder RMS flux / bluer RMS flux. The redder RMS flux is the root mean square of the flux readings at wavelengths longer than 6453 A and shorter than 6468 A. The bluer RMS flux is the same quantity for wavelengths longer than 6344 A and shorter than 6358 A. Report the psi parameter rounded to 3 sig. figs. 1.01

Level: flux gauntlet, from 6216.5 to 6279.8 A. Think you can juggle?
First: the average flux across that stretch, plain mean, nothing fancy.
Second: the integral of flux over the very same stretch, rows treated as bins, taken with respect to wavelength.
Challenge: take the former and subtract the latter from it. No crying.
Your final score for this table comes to -1776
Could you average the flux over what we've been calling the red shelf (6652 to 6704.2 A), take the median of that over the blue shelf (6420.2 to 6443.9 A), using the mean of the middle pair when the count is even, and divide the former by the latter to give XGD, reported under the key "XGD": 0.98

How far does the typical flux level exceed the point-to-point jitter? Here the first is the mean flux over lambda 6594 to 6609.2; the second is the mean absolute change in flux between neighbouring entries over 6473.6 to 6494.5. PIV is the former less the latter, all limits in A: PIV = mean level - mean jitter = 30.0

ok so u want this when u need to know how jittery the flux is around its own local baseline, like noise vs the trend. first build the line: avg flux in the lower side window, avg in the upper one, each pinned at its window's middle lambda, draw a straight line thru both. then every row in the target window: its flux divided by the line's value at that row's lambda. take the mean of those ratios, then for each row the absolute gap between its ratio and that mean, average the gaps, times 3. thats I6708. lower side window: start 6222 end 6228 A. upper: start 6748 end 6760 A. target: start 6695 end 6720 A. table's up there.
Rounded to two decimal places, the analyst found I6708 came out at 0.10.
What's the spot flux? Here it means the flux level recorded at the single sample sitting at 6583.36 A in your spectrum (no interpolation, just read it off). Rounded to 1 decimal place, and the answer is 34.3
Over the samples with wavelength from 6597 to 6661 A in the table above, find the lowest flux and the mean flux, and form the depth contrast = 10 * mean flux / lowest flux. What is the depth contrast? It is 10.4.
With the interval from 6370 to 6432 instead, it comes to 10.4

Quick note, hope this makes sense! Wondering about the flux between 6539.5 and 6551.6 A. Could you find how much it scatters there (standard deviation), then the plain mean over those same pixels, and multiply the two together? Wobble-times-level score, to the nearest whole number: 3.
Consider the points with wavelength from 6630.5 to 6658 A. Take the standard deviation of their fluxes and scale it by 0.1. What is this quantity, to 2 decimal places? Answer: 0.05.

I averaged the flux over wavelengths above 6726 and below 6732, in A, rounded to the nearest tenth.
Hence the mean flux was 30.3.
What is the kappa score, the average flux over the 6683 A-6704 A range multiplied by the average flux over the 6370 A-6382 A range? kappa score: 896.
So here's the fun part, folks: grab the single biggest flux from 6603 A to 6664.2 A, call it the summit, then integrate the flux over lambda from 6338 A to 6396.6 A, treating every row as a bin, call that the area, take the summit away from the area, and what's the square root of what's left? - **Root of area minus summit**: 41.6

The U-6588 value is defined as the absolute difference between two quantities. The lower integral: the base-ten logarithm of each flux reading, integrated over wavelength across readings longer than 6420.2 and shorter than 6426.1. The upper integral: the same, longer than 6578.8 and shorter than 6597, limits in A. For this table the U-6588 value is 18.8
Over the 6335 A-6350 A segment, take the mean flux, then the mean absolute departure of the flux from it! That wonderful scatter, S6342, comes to 0.42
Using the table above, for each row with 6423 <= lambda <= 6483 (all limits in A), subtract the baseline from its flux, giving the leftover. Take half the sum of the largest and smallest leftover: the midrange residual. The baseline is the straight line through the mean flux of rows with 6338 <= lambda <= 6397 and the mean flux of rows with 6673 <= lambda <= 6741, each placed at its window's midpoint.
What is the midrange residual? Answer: 0.49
